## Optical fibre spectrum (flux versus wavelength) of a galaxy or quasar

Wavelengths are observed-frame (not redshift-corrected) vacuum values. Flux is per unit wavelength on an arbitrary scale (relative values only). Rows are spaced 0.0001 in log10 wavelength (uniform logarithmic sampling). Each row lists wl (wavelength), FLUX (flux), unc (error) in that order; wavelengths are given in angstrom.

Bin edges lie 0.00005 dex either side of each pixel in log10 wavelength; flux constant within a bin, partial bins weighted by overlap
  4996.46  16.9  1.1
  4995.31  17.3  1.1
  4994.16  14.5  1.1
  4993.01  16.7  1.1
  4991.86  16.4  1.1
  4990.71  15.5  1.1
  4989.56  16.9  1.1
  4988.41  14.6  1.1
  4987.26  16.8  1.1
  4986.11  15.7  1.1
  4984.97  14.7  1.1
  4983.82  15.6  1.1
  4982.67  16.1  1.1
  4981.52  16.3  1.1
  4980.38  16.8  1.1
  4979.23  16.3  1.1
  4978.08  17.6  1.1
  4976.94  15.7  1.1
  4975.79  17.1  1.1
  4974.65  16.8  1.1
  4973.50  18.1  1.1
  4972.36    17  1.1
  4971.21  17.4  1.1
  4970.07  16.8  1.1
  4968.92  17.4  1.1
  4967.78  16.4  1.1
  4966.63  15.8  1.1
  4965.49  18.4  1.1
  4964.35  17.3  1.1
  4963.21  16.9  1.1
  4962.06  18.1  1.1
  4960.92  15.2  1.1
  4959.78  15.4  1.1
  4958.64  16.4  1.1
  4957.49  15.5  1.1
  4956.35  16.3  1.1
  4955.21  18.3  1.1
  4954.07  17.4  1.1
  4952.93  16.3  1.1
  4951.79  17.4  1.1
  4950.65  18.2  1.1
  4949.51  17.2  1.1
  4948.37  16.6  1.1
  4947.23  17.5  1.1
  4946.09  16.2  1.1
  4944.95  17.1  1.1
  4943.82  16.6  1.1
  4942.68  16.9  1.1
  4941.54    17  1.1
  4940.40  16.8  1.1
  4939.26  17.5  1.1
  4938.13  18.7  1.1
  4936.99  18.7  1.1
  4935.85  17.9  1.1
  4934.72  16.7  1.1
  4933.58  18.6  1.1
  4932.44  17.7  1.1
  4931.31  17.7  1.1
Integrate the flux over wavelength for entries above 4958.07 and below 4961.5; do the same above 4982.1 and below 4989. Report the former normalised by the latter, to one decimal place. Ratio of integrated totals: 0.5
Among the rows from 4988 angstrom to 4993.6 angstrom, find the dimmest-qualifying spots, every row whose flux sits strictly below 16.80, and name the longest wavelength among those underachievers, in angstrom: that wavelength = 4993.01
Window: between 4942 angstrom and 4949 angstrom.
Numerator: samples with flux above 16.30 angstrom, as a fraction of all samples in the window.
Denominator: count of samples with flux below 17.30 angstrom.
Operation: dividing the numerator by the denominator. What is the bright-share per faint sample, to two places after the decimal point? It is 0.17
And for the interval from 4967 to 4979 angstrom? 0.15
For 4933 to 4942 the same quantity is 0.33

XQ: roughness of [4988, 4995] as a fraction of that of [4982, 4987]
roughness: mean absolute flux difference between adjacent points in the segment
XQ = 1.8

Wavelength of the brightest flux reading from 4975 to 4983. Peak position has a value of 4978.08 angstrom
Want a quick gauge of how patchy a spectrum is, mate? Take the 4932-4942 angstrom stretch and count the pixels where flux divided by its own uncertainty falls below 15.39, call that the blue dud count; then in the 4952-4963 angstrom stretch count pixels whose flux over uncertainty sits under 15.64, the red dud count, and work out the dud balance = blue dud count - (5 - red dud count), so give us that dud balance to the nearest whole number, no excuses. 3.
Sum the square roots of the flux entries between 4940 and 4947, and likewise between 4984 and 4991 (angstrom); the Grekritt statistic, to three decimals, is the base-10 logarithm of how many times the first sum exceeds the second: 0.014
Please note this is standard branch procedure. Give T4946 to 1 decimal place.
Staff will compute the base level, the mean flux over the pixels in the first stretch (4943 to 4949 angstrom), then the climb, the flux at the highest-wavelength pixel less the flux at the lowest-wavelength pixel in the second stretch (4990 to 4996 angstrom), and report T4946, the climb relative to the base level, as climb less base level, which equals -15.0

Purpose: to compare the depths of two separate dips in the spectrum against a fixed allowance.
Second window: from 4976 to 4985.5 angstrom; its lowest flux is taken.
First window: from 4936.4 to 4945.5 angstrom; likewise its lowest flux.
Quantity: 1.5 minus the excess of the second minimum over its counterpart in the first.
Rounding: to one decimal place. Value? 3.4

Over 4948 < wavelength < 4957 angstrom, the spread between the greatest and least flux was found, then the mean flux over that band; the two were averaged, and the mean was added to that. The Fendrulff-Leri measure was 26.8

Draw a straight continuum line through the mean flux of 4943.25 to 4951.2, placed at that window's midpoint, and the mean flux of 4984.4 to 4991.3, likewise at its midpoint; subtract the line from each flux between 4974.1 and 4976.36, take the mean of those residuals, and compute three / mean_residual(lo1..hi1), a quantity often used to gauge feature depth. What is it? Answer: 3.6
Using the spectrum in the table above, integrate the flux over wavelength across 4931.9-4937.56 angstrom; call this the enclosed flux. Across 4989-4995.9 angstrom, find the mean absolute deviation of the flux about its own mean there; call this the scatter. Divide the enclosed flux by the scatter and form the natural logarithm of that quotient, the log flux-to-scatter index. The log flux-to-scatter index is 4.8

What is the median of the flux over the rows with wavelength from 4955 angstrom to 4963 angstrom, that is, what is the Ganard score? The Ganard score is 16.3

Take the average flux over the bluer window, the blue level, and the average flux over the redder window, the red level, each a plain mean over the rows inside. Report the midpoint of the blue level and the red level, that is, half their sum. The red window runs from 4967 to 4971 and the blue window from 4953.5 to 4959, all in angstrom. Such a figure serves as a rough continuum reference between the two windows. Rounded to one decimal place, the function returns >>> 16.8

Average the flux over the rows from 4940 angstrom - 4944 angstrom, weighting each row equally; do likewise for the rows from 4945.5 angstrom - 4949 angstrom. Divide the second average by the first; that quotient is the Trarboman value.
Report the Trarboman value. 1.00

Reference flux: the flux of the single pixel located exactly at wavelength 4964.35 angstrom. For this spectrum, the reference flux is 17.3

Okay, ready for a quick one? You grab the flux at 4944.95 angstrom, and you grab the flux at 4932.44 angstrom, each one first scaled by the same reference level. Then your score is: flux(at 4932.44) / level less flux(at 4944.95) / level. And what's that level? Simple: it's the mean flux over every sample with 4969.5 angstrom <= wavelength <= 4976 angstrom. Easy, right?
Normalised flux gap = 0.03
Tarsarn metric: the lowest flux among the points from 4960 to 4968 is 15.2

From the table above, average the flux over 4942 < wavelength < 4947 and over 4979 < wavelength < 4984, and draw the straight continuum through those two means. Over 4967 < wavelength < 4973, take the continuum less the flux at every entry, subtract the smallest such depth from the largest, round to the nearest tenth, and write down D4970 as 1.0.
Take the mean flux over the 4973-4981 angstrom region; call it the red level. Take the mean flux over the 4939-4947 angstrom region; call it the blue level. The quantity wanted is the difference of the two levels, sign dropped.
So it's 0.0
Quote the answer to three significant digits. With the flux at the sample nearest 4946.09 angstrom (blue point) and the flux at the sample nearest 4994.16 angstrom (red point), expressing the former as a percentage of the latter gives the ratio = 112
